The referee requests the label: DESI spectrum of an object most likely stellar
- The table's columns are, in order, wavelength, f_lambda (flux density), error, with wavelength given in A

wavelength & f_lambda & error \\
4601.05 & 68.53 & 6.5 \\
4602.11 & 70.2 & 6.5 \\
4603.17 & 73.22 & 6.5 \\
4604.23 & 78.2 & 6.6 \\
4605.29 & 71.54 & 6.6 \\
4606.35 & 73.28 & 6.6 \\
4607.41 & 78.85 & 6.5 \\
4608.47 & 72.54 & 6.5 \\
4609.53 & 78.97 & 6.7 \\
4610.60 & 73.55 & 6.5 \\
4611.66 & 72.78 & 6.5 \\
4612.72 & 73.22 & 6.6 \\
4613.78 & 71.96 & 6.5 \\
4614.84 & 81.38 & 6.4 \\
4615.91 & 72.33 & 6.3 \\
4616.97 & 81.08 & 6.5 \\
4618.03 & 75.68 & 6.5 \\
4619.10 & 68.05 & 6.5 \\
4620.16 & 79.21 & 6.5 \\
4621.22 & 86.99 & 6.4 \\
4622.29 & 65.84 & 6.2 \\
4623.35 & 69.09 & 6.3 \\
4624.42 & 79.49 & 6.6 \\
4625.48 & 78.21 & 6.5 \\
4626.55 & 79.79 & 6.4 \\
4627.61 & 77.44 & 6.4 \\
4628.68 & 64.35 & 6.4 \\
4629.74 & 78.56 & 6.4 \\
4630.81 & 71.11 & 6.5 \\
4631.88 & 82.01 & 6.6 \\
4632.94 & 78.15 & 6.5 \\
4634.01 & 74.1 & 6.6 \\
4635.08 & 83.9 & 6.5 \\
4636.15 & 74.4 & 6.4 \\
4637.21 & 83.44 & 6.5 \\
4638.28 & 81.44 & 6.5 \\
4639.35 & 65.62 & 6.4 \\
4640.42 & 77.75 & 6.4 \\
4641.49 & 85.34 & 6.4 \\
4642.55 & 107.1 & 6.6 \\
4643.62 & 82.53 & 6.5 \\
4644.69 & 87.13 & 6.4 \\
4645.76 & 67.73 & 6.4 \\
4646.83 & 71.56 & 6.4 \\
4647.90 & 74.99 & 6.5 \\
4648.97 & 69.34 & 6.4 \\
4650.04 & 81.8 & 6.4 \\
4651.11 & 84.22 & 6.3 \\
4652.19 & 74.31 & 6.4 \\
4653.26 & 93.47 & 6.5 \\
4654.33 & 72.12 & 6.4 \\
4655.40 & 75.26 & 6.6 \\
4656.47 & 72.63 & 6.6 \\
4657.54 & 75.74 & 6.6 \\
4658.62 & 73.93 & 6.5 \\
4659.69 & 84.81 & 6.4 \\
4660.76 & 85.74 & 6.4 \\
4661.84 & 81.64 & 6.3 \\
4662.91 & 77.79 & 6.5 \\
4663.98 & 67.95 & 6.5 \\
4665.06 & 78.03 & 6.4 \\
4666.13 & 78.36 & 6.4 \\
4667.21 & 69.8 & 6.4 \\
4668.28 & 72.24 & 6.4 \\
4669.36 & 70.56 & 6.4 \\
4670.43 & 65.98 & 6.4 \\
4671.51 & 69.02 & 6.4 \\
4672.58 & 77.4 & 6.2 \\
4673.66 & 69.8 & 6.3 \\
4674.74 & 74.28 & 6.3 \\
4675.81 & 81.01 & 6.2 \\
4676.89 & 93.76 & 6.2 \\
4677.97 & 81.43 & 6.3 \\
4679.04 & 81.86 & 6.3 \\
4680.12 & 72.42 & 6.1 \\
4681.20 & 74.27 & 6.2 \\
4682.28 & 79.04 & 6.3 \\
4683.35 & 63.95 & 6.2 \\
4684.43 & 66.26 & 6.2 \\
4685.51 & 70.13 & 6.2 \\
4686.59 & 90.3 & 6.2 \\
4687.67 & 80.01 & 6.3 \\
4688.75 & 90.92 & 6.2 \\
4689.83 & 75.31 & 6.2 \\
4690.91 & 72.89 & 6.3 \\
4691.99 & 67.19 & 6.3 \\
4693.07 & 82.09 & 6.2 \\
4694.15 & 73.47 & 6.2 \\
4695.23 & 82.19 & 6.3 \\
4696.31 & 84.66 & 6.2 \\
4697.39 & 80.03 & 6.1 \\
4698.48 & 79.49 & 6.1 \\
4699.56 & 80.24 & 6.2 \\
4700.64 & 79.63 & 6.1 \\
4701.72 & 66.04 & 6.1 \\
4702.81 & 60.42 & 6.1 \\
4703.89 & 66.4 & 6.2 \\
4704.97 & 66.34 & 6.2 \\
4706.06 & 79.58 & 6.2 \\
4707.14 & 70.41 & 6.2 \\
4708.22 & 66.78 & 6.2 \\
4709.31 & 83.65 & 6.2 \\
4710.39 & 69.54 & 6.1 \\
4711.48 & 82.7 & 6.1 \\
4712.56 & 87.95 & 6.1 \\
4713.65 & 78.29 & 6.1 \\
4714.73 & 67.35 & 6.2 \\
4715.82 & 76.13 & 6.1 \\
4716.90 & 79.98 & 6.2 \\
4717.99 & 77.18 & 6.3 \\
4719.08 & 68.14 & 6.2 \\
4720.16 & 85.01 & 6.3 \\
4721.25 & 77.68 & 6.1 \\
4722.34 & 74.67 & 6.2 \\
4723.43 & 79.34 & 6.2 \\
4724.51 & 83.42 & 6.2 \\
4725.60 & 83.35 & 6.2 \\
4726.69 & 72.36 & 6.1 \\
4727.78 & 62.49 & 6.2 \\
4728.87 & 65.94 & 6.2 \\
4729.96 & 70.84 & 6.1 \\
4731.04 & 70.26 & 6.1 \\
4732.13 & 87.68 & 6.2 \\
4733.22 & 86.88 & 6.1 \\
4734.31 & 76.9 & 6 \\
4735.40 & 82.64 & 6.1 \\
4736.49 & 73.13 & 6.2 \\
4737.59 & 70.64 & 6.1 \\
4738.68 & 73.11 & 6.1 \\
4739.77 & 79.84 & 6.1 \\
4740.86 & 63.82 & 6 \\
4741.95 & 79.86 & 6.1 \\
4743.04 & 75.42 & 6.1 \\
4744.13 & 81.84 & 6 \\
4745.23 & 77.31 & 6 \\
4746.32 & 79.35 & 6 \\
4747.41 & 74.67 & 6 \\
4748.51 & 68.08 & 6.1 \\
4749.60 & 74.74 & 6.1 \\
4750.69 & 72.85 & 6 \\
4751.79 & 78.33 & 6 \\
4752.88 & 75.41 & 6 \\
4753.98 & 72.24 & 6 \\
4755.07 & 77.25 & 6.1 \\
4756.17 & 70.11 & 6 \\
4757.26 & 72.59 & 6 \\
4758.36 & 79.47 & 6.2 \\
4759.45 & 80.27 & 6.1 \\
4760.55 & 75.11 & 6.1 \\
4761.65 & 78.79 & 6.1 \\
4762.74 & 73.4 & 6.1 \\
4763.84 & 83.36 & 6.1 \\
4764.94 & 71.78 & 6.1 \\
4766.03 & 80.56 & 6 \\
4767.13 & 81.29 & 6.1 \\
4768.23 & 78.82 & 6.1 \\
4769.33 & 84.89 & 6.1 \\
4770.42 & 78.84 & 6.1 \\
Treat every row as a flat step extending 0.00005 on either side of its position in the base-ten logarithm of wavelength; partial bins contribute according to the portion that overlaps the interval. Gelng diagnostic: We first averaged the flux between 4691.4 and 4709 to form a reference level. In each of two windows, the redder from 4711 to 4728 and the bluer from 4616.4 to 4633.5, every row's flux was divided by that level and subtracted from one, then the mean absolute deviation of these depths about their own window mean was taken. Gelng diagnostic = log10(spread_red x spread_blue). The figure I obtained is -2.30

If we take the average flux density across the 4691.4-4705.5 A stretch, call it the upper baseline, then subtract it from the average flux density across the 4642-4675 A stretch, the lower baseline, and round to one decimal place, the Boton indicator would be 2.5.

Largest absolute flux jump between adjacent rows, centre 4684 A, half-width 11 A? 20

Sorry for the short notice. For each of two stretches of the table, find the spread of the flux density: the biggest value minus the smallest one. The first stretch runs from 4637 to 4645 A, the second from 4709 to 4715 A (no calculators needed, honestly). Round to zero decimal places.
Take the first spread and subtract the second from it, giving 21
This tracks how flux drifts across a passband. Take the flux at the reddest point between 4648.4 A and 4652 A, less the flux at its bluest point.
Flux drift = 15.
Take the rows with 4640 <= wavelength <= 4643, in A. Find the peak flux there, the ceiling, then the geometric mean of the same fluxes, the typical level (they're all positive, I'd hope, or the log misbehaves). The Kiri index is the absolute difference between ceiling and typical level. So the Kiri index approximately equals 18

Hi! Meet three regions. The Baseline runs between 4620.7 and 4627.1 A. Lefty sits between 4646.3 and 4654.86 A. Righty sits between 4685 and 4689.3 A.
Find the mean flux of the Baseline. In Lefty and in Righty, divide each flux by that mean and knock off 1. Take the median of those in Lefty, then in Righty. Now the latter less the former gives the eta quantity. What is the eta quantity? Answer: 0.14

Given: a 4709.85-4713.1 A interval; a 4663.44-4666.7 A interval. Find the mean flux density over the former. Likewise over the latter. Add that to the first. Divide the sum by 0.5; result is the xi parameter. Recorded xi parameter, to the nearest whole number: 310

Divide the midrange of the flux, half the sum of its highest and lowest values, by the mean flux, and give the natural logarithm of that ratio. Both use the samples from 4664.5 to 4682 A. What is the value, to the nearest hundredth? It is 0.05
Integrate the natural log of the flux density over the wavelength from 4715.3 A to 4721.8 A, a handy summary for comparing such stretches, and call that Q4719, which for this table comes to 28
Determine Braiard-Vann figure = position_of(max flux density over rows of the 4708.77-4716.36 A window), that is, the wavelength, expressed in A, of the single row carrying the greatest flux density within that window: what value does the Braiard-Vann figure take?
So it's 4712.56 A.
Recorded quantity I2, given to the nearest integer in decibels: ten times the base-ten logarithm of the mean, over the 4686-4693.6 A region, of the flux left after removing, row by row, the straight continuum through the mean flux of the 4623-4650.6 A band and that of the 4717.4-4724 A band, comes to 4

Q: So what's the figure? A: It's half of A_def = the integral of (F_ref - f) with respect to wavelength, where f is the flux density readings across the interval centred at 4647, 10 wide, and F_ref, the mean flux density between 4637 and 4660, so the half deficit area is -7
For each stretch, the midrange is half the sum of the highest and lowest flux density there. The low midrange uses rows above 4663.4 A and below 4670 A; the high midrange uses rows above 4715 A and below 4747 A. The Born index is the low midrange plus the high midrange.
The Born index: 148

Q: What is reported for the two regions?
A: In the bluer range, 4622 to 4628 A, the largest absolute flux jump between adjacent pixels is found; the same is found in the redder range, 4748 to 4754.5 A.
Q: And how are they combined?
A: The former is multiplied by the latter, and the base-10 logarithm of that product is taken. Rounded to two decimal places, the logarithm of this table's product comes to 1.84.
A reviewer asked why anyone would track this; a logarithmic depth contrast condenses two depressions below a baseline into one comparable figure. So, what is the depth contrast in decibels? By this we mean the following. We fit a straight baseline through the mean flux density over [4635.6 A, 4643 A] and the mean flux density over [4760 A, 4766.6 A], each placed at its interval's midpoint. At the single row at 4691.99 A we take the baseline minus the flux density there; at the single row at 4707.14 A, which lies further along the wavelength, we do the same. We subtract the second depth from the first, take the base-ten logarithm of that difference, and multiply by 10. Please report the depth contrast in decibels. 5.8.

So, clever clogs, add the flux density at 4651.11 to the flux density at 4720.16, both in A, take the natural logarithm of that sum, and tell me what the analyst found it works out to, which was 5.13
